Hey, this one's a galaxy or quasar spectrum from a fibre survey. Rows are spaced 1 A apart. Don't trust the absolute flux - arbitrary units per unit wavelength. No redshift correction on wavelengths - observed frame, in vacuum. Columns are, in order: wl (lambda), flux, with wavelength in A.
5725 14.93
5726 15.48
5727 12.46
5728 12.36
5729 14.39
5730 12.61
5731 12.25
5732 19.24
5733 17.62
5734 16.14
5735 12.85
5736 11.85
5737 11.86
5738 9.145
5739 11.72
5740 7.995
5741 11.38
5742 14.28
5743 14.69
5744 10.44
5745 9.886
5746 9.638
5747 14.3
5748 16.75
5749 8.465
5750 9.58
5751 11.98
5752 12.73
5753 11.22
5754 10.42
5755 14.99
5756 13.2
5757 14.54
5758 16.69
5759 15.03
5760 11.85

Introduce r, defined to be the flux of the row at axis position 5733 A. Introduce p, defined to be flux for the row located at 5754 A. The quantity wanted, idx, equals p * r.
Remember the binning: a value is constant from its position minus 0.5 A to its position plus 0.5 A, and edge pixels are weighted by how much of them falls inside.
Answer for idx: 184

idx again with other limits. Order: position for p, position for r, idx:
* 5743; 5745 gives 145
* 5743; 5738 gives 134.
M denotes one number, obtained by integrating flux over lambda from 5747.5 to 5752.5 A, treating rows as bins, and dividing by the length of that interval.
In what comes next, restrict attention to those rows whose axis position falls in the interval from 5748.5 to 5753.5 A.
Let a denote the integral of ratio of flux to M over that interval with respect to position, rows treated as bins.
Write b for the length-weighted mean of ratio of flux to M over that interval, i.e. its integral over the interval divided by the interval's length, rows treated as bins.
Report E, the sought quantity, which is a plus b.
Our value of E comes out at 5.44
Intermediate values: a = 4.5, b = 0.91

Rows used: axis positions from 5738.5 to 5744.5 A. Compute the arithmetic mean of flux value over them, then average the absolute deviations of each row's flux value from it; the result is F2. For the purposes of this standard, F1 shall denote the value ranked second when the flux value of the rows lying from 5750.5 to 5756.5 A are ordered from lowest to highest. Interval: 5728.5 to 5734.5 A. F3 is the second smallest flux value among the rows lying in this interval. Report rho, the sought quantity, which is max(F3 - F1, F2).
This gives 1.8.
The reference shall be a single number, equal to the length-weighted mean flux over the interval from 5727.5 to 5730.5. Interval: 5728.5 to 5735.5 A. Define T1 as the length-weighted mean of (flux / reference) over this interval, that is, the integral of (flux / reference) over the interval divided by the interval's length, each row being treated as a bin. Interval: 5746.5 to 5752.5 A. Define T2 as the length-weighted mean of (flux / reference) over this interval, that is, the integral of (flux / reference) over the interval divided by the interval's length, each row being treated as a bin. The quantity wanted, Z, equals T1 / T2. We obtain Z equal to 1.22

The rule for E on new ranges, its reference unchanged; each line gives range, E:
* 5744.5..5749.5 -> 5.95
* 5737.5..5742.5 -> 5.50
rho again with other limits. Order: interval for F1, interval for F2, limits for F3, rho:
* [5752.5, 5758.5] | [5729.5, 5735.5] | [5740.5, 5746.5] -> 2.5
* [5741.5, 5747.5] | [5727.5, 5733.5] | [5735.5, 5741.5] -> 2.5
